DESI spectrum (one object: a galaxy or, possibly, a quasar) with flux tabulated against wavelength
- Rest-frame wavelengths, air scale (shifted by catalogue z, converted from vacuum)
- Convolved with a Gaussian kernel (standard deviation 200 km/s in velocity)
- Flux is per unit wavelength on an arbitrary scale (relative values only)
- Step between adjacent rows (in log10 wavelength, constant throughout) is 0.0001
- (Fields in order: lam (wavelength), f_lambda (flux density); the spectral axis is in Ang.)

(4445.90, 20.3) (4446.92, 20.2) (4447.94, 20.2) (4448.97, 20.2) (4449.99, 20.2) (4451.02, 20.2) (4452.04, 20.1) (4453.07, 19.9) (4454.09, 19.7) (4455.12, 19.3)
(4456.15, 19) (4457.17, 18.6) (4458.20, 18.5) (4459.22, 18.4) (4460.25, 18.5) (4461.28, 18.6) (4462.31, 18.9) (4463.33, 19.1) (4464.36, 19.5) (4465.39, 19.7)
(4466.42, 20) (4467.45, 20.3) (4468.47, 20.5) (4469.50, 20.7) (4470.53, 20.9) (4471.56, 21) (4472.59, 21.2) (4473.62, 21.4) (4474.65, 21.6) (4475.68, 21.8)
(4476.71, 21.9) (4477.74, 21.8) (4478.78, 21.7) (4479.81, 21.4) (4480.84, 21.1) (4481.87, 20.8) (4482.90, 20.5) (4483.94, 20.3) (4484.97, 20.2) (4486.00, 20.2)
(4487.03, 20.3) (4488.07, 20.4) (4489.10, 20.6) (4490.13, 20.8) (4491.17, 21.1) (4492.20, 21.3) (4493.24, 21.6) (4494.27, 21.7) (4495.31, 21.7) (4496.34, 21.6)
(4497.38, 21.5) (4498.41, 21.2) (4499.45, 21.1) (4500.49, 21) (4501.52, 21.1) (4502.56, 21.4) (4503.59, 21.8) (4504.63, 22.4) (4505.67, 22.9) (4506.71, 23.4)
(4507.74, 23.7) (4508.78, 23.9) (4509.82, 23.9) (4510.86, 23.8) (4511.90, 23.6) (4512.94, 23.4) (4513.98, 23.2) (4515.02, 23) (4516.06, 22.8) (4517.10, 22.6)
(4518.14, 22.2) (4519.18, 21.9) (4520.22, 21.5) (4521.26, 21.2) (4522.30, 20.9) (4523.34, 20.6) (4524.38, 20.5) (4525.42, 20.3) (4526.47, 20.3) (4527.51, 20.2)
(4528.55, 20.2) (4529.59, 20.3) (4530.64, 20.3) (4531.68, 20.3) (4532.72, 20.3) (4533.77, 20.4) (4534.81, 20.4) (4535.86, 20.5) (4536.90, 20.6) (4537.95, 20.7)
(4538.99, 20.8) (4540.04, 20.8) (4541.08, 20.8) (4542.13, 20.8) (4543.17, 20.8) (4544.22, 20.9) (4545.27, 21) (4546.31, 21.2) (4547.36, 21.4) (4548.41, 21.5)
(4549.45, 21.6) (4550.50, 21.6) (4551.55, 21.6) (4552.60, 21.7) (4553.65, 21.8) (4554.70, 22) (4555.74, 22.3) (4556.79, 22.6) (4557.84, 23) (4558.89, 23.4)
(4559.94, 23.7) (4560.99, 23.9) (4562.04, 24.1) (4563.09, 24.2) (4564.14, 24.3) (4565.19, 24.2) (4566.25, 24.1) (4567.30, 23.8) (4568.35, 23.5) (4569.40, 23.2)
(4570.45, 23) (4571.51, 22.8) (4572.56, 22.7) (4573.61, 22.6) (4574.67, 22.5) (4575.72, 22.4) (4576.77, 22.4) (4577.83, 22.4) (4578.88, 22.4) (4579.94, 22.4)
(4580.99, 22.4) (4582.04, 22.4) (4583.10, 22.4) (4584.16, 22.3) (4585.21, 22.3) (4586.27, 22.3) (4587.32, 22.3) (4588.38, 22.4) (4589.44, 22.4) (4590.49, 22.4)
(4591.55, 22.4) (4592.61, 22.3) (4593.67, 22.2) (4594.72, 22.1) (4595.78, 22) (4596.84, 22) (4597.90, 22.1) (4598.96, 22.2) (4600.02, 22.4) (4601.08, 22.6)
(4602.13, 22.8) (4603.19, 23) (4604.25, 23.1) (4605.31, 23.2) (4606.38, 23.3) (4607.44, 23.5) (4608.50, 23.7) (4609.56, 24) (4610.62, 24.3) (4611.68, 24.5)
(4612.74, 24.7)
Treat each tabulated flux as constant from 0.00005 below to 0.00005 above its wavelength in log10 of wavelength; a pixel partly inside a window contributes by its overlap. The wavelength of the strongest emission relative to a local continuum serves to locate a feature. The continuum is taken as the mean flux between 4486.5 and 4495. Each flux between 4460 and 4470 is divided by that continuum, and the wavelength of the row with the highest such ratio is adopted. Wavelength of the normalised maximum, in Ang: 4469.50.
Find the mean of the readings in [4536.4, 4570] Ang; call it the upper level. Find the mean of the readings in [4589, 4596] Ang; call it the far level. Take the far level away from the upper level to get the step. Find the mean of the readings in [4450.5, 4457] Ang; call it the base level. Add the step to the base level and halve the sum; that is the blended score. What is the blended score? 9.8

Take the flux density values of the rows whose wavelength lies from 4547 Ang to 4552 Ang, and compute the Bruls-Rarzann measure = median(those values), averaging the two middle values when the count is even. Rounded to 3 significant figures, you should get 21.6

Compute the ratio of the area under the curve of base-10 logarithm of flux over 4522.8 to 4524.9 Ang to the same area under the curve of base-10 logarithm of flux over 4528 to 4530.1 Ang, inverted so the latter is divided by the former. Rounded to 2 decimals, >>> 1.00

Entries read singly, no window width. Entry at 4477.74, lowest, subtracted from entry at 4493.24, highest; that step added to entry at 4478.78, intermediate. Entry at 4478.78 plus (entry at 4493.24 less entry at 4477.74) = 21.5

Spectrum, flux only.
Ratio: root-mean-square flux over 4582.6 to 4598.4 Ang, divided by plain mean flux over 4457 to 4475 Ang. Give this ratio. 1.121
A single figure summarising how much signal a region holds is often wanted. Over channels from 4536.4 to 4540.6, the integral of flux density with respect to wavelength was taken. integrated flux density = 87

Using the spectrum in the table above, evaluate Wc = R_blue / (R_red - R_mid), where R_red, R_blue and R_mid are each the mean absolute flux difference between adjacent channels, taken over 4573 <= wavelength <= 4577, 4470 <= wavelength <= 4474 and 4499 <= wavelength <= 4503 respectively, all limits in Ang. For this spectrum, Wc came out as -1.7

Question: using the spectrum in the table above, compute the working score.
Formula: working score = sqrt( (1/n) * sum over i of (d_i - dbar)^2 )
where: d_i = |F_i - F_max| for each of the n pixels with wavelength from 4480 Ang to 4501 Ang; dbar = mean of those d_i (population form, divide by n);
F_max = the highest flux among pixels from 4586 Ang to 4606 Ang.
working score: 0.51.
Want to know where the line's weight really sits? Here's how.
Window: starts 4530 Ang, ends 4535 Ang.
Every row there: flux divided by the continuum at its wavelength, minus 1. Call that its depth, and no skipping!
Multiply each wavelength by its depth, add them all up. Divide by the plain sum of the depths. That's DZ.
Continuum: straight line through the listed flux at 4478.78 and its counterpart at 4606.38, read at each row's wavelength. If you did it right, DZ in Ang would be 4532.7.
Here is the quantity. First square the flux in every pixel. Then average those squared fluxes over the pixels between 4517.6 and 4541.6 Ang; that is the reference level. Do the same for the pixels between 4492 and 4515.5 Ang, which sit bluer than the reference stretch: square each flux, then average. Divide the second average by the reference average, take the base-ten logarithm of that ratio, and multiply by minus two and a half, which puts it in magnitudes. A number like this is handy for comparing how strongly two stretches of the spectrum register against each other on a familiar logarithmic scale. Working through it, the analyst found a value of -0.17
